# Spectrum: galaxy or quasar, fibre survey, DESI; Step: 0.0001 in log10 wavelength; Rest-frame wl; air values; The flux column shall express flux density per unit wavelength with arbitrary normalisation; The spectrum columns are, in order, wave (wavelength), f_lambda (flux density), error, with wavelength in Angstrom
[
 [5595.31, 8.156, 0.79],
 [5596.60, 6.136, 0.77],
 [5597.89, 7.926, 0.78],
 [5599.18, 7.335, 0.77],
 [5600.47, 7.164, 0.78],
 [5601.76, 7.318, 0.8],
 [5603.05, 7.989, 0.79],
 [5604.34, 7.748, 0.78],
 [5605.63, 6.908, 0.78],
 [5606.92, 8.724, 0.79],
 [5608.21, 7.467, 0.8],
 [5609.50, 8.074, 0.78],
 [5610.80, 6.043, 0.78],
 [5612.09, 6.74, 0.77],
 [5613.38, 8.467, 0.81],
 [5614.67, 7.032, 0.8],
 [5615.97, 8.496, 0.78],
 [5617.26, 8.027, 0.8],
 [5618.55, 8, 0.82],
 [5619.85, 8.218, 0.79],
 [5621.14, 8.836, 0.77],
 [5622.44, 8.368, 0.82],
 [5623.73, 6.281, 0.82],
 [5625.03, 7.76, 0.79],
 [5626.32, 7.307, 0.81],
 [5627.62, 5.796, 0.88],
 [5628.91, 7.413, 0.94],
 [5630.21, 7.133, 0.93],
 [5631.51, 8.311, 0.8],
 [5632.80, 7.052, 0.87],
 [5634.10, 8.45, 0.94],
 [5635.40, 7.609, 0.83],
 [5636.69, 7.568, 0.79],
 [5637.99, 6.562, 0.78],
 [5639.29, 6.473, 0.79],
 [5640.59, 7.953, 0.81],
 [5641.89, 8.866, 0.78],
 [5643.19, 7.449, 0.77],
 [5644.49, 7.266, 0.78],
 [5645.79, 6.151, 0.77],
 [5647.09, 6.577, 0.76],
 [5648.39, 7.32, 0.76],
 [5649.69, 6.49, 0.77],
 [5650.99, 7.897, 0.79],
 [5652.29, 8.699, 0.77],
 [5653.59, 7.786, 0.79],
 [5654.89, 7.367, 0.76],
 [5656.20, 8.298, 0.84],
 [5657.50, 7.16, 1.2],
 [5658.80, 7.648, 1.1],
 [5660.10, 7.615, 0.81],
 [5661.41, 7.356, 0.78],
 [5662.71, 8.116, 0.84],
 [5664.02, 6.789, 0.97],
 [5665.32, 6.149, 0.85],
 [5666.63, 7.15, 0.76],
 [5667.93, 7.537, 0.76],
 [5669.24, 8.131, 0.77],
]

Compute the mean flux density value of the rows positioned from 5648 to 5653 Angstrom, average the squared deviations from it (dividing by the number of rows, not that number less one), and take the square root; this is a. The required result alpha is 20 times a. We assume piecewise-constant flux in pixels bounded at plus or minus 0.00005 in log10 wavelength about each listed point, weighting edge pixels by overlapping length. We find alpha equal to 16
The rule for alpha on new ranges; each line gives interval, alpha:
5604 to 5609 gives 13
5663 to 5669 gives 10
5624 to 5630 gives 15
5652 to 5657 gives 10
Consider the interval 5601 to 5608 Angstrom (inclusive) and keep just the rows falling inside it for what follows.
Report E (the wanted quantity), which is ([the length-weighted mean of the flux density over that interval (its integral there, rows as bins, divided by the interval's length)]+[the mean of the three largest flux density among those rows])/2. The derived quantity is 7.9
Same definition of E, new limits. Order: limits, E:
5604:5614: 8.0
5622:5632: 7.7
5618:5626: 8.2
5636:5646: 7.7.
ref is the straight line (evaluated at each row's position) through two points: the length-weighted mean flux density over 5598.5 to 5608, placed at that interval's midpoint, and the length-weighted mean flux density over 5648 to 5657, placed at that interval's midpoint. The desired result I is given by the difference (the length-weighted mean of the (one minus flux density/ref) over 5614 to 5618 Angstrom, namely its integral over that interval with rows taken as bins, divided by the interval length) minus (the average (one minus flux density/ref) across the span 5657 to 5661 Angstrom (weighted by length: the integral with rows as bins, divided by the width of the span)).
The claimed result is -0.06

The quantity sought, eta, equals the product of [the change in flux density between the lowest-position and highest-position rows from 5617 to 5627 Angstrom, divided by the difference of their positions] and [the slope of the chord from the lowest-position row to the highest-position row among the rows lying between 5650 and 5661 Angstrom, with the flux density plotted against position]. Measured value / 0.0025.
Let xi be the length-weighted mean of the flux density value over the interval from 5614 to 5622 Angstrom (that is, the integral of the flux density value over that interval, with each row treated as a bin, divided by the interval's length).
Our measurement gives 8.1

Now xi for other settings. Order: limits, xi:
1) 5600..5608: 7.6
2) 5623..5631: 7.0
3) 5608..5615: 7.3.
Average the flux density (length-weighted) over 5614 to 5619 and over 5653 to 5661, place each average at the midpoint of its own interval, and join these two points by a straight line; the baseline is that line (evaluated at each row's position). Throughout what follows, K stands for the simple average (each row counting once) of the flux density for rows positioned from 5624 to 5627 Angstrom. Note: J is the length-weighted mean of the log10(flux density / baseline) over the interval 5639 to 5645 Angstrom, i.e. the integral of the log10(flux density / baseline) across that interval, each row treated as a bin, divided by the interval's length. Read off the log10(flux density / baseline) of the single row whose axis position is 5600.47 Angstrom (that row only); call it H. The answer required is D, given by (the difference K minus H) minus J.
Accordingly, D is 7.6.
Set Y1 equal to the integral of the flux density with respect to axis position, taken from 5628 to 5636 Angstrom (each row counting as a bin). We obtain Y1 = 61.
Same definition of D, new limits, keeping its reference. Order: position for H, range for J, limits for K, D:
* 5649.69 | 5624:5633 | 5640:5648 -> 7.5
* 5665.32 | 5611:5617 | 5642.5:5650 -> 7.0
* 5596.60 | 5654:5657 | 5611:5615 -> 7.5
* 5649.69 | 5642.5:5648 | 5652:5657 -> 8.2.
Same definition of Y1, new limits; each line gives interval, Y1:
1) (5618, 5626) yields 63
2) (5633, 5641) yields 59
